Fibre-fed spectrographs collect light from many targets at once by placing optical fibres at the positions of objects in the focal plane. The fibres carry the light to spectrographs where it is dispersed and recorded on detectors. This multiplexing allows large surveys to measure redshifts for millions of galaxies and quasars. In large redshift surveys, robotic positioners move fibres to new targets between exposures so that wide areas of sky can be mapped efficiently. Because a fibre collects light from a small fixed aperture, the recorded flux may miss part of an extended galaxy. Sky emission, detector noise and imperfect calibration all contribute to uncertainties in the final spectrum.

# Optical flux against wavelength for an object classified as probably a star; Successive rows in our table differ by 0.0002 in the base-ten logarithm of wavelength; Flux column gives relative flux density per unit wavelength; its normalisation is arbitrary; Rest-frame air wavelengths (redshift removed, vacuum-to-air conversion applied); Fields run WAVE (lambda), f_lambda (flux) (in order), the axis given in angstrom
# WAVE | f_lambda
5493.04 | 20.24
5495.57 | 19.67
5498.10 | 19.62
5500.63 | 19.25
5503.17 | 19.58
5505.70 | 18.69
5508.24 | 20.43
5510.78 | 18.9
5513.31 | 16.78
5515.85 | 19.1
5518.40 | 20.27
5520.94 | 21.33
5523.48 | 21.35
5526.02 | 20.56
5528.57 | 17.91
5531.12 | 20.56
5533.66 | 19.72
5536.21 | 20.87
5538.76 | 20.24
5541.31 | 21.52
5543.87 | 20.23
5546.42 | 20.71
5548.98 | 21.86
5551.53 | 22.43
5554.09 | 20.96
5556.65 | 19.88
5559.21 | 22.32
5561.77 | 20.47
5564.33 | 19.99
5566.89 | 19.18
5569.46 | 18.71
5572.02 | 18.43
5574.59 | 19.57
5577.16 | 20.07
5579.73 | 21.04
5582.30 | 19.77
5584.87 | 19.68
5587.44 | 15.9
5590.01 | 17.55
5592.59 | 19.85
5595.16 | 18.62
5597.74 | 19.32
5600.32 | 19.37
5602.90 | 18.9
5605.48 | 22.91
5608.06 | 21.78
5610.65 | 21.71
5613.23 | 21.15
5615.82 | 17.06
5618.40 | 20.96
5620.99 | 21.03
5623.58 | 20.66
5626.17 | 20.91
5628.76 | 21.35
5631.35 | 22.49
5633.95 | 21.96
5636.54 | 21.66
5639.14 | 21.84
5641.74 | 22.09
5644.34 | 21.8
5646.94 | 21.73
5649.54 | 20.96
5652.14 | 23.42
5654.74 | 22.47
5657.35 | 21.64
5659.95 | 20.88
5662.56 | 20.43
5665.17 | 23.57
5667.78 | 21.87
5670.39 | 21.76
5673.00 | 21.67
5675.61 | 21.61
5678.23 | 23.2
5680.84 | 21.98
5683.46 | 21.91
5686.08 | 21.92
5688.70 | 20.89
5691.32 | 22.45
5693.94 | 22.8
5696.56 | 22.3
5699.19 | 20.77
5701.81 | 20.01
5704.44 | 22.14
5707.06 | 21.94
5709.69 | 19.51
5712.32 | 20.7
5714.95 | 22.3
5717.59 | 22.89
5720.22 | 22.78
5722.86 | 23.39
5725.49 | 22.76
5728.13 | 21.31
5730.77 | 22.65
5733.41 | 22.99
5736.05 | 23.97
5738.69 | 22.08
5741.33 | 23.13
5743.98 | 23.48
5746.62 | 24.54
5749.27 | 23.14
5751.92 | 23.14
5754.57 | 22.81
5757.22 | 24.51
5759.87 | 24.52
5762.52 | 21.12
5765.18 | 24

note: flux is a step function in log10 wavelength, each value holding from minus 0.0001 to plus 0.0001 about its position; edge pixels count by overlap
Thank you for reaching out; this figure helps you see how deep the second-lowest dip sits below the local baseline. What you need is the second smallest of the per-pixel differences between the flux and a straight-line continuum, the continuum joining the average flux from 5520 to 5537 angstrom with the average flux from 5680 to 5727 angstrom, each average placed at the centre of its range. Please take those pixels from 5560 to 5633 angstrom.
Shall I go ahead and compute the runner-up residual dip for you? -4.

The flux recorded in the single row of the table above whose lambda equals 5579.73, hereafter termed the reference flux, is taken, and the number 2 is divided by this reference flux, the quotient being 0.095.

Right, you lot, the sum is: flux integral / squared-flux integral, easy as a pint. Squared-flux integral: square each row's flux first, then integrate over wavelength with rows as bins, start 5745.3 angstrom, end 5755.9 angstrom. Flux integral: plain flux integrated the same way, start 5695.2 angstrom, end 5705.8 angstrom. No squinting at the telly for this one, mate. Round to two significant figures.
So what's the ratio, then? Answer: 0.039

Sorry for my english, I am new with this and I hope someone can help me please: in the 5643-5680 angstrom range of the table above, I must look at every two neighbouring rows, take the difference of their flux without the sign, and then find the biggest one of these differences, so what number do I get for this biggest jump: 3.1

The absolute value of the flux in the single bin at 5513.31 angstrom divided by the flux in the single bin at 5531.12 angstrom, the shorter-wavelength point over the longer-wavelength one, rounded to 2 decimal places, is 0.82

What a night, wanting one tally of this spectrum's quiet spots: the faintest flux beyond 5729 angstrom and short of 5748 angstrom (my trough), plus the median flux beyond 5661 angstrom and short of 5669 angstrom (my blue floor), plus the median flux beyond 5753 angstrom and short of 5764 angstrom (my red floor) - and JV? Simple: 68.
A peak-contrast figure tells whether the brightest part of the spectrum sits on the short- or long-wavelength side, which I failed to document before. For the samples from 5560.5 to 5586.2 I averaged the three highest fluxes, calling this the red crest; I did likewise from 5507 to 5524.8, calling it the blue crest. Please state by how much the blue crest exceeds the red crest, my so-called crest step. 0.5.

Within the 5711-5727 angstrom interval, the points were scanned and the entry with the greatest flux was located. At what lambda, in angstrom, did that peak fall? 5722.86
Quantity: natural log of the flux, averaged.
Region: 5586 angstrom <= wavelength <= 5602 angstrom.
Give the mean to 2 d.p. 2.91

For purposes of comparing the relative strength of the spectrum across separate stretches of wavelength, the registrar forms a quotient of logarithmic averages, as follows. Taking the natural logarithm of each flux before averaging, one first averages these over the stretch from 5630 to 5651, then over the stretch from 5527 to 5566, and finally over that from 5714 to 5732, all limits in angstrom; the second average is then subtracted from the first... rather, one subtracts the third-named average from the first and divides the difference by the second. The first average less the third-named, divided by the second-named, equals -0.011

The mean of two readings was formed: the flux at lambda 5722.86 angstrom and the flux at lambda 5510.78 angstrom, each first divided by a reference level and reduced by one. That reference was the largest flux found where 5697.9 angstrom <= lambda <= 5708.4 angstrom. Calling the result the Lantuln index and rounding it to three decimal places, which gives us -0.045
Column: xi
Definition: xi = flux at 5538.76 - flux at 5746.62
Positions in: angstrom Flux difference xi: -4.3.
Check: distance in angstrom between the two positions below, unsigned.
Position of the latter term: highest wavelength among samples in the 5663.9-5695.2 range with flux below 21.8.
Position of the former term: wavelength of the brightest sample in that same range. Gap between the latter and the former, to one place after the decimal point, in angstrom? 23.5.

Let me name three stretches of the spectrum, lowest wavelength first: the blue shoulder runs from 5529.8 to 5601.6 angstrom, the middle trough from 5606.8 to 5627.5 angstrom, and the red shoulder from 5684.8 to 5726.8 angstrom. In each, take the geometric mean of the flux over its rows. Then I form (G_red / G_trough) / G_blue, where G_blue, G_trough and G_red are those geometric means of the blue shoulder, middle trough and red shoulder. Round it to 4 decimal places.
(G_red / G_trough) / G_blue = 0.0532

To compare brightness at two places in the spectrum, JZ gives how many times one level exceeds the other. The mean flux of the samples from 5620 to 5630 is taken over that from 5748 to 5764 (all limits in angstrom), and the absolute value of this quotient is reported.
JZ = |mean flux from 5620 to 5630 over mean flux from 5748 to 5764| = 0.904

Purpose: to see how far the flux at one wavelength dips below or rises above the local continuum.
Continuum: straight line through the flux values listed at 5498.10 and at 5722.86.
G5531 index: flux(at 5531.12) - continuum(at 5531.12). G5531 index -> 0.4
